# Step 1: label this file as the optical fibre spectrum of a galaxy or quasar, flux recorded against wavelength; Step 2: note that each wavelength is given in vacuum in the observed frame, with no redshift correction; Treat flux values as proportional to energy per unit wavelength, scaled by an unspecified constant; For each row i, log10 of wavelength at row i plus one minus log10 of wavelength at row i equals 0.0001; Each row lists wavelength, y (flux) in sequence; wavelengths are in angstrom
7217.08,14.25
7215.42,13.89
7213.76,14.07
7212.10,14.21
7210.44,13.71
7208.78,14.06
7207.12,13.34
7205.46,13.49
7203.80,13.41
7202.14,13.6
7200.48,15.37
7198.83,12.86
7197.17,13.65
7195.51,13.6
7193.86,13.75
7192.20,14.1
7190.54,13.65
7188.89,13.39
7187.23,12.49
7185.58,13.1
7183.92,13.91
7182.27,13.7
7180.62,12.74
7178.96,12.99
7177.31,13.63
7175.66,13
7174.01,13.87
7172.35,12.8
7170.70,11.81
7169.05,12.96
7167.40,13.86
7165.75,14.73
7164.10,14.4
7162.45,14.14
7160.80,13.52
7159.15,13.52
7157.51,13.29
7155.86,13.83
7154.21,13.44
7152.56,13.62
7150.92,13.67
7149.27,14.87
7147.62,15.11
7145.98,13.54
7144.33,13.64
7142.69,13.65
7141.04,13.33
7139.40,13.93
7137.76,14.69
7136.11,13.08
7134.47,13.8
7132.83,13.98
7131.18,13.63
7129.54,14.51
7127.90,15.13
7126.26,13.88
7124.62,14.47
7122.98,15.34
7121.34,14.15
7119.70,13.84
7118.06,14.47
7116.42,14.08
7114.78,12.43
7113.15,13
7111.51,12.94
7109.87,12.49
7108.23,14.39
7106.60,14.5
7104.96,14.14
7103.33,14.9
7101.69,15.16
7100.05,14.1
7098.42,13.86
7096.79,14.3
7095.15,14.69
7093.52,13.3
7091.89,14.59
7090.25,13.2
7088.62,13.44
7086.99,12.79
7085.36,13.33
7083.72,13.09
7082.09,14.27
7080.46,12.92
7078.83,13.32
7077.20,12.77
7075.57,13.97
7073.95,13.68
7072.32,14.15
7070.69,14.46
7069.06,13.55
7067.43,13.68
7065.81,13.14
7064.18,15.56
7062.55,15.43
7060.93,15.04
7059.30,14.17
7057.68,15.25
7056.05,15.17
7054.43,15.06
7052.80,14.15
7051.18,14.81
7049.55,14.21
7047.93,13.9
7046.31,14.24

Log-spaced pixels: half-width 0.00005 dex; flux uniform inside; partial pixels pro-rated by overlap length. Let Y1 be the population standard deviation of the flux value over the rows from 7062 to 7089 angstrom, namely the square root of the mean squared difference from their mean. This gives 0.80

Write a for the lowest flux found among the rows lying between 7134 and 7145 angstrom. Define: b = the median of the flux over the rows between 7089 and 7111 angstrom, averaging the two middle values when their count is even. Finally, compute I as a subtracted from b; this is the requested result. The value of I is 1.2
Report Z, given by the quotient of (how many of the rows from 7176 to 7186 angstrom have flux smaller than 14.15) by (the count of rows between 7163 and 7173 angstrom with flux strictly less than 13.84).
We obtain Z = 2.0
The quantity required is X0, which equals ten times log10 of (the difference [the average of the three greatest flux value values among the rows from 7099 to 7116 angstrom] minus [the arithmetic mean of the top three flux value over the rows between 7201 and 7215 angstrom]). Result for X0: -1.3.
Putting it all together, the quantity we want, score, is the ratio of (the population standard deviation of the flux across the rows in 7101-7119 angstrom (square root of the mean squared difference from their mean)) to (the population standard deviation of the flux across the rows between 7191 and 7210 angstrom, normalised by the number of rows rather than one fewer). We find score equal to 1.5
